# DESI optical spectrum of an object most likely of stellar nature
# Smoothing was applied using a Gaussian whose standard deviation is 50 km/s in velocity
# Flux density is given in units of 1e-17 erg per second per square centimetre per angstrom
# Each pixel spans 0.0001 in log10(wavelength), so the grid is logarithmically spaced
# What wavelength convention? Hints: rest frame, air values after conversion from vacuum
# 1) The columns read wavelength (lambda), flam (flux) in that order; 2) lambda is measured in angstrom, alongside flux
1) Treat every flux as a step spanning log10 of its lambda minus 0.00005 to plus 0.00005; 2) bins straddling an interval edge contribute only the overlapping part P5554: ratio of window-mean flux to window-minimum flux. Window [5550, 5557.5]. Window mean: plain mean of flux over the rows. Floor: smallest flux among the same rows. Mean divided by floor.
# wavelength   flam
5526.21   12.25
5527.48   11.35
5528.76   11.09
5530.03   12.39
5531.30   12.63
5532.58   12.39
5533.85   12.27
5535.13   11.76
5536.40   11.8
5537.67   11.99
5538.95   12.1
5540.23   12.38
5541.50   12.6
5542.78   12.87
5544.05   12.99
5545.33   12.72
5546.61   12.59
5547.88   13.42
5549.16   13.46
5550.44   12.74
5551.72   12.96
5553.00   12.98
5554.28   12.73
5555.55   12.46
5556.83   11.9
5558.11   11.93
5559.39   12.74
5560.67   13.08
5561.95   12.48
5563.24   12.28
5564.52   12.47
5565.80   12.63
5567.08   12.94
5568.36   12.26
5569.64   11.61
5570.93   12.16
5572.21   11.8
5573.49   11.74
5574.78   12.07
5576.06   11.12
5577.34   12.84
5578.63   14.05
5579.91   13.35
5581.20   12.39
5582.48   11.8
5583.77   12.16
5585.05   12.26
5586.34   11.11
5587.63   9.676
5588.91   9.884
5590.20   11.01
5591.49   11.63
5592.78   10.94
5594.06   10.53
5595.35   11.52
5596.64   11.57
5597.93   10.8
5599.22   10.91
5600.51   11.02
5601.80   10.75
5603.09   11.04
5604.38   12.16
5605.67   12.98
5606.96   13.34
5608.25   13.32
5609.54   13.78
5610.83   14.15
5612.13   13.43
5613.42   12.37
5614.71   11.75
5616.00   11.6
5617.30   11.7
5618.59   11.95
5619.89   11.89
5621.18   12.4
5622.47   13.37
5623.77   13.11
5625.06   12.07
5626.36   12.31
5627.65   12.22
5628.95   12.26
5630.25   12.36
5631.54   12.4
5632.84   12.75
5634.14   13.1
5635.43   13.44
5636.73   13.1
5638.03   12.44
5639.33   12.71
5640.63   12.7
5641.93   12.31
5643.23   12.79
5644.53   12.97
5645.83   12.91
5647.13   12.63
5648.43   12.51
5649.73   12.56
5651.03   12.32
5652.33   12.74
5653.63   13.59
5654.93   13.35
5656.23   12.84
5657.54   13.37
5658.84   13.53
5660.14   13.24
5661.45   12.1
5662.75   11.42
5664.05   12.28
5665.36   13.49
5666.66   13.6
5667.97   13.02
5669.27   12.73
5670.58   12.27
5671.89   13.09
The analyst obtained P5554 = 1.06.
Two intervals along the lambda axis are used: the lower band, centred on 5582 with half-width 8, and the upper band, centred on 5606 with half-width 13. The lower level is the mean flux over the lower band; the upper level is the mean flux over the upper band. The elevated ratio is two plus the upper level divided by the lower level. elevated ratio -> 3.01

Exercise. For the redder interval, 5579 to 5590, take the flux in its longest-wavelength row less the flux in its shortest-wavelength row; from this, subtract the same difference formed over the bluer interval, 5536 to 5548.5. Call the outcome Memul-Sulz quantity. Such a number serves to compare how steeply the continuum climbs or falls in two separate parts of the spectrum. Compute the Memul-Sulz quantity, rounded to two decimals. -5.09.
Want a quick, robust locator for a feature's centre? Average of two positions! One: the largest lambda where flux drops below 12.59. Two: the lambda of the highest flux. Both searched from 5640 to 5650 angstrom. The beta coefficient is 5647.1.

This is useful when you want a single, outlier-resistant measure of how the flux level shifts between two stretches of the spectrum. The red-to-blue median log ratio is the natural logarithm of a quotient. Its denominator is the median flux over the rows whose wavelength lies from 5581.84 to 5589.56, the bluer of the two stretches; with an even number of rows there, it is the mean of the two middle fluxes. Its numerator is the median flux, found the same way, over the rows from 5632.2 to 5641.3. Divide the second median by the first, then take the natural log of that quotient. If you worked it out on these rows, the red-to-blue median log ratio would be 0.11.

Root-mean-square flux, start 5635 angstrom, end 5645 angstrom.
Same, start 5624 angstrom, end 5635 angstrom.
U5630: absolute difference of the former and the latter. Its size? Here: 0.37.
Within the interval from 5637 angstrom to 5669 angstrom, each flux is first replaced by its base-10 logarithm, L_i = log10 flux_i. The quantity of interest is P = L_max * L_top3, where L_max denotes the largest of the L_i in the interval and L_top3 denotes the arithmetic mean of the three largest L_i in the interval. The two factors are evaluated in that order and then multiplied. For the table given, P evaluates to 1.28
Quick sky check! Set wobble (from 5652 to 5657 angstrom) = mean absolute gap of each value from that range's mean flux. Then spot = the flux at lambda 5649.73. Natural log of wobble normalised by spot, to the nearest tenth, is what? -3.6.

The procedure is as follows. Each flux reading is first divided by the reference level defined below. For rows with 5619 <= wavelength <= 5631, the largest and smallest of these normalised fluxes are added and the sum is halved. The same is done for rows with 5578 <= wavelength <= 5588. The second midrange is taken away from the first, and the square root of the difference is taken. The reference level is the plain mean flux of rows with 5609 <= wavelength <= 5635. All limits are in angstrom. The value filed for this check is 0.247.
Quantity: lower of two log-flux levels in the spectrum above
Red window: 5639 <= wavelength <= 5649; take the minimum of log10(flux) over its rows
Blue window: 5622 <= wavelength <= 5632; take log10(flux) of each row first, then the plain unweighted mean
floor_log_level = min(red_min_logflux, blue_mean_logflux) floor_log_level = 1.09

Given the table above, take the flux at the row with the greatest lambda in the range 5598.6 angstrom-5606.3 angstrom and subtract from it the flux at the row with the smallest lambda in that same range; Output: 2.1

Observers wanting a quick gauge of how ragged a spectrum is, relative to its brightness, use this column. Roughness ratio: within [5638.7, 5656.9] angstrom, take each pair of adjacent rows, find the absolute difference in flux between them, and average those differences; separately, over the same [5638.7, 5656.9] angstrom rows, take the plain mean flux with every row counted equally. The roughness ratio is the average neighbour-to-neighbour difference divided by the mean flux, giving 0.0231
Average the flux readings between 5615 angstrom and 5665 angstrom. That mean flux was 12.6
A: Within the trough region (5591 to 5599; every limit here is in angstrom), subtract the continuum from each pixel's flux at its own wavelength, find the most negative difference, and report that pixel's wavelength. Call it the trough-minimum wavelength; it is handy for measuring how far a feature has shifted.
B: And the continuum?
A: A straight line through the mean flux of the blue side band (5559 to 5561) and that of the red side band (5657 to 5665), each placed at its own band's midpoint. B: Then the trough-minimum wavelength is 5594.06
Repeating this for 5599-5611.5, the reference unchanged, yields 5601.80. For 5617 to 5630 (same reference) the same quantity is 5617.30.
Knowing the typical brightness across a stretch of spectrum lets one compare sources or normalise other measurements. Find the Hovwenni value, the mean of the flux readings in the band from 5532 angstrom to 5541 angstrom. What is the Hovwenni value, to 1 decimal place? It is 12.1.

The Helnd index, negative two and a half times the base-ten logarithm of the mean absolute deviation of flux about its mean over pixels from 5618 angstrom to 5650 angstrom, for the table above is 1.17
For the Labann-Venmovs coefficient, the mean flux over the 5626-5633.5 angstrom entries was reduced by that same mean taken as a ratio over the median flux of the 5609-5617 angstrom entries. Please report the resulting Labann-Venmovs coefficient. 11.4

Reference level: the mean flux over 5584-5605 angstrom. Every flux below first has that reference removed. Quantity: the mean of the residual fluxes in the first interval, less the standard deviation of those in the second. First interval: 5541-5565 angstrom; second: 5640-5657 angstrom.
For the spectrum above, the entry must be 1.3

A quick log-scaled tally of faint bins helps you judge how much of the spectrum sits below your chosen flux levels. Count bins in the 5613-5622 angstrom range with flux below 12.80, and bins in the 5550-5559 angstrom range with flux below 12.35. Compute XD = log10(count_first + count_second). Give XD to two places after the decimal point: 0.95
